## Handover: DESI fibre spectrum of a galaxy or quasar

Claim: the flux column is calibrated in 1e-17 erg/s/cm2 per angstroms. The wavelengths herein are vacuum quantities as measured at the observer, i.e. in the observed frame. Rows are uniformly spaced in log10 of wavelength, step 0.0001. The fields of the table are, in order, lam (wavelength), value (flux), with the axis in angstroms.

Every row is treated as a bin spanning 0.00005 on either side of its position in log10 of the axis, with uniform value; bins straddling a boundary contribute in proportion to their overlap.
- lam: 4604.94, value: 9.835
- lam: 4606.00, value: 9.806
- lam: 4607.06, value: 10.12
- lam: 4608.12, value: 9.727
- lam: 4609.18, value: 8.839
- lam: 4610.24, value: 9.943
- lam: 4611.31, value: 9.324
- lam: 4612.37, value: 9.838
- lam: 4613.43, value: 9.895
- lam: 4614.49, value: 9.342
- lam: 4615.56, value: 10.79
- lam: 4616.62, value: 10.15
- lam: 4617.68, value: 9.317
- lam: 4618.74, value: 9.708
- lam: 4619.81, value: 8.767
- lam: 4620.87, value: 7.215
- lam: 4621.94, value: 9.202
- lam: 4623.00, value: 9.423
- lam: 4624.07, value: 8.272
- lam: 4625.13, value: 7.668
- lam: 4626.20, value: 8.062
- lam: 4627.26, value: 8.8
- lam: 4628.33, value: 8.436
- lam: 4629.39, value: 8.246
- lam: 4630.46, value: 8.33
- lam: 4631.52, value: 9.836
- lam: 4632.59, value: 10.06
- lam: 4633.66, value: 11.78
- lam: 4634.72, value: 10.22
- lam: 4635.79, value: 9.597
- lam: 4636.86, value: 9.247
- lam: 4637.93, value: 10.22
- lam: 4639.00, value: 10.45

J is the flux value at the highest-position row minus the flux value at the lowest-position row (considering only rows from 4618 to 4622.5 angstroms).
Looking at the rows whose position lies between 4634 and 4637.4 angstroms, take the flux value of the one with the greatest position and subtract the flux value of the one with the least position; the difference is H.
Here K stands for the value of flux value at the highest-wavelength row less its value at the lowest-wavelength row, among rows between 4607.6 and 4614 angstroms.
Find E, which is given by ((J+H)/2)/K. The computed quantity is -4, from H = -1.0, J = -0.5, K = 0.17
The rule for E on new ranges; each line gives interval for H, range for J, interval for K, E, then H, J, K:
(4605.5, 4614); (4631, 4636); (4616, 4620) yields 0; 0.1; -0.2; -1.38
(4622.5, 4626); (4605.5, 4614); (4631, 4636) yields 3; -1.8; 0.1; -0.24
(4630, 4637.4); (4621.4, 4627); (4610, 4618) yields 0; 0.9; -1.1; -0.63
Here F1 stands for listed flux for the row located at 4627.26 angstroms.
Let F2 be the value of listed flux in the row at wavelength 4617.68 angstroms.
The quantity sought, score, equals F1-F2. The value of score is -0.5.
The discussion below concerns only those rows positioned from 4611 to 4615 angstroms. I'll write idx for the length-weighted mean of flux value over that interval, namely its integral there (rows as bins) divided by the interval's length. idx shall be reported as 9.6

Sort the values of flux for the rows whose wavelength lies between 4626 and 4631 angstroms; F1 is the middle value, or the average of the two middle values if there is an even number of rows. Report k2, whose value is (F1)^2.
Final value 69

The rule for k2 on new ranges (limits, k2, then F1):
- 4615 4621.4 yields 90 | 9.5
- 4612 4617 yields 98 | 9.9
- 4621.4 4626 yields 76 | 8.7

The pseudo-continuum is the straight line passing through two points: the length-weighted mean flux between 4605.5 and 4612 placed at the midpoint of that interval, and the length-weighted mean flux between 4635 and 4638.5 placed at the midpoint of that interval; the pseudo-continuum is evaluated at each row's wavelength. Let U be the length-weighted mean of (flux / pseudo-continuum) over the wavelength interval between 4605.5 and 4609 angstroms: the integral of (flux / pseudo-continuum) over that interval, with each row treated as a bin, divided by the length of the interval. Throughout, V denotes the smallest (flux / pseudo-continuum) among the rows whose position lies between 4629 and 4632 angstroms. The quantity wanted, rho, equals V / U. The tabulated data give 0.84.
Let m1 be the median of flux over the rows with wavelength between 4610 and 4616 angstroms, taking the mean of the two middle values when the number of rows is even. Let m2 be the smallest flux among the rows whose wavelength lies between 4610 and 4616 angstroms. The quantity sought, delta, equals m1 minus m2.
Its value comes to 0.5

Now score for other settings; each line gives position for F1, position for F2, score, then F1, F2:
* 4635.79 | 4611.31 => 0.3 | 9.597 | 9.324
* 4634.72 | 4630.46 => 1.9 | 10.22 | 8.33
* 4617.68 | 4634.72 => -0.9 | 9.317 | 10.22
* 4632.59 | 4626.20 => 2.0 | 10.06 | 8.062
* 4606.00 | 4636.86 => 0.6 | 9.806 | 9.247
